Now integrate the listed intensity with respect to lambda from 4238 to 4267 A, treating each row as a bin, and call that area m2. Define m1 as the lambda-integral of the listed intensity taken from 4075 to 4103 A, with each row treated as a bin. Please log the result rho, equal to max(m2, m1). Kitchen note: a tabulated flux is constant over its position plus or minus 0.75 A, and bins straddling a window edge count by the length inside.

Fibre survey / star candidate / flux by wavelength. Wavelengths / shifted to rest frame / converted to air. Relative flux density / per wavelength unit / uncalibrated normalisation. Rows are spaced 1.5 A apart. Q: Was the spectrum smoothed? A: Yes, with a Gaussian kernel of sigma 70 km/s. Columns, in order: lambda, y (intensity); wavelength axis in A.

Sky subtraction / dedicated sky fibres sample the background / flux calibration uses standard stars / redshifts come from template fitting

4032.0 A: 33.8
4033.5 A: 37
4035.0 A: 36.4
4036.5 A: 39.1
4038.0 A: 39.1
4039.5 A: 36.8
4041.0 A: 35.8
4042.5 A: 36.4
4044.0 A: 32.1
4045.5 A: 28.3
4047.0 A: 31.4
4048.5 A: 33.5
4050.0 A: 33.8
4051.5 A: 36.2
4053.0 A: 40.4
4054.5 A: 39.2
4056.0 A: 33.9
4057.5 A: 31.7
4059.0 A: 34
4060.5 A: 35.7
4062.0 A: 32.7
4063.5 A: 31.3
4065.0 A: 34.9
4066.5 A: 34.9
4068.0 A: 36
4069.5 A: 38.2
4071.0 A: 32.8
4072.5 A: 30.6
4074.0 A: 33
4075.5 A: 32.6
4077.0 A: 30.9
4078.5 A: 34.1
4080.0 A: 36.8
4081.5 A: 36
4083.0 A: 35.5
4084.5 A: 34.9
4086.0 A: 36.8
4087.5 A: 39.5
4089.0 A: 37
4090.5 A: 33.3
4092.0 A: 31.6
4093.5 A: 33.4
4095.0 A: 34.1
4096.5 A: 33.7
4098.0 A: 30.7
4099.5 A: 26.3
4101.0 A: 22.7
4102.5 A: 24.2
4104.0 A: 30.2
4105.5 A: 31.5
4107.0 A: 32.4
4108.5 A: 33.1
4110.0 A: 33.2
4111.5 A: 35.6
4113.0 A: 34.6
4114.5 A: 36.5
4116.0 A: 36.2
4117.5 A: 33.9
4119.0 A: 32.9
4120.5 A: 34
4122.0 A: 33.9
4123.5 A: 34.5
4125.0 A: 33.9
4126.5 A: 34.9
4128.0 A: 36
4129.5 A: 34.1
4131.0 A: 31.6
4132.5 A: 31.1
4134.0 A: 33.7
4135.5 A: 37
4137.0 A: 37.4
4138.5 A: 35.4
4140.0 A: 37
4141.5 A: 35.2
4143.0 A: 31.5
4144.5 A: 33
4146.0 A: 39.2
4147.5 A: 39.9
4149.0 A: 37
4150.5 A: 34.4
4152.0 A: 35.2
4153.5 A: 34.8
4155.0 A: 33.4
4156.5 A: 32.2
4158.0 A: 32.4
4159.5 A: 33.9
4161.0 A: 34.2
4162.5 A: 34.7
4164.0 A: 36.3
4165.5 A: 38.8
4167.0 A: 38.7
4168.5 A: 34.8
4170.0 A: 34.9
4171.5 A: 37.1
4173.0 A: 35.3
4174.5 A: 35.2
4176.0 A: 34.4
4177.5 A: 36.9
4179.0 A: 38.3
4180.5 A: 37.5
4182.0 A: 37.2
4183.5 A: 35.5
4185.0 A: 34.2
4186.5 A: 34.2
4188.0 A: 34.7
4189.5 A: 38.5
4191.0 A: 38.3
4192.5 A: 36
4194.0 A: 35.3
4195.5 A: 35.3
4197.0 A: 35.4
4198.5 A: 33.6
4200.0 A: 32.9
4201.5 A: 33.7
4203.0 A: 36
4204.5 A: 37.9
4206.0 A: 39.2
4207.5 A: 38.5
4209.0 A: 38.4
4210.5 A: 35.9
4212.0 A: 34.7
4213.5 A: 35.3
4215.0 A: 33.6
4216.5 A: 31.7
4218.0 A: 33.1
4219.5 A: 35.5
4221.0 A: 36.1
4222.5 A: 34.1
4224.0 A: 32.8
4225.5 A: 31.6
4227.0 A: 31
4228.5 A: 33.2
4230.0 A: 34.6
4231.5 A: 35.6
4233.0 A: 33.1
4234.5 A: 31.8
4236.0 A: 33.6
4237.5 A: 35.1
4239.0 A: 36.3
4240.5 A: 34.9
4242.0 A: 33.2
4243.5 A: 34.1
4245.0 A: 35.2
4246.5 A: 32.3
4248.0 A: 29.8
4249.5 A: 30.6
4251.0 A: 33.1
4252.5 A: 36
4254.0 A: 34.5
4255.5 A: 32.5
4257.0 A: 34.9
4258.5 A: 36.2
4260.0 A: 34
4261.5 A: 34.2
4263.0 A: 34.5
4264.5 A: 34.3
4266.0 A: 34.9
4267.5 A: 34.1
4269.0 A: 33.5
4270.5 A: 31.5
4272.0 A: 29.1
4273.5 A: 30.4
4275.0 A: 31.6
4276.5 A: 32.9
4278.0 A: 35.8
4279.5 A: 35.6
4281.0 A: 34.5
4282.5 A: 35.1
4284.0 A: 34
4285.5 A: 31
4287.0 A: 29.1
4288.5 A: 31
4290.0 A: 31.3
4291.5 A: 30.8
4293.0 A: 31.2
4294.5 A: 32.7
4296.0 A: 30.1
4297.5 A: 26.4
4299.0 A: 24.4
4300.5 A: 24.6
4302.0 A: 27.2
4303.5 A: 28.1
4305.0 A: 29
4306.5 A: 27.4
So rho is 986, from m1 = 922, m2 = 986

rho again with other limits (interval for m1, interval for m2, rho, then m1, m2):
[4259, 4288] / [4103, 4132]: 978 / 962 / 978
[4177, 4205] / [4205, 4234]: 1004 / 1003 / 1004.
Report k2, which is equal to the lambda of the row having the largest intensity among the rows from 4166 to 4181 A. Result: 4167.0 A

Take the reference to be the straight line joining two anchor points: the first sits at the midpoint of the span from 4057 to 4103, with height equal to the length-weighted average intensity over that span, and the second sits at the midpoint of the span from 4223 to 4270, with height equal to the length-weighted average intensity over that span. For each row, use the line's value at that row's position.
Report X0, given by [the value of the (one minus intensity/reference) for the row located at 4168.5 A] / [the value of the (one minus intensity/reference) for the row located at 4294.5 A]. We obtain -1.1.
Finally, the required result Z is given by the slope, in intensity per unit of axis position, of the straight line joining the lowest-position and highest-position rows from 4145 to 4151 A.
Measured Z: -1.1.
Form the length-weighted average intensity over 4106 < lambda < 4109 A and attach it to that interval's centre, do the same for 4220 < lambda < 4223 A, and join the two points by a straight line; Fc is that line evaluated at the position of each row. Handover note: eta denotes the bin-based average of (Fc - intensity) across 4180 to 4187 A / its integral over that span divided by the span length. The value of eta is -1.4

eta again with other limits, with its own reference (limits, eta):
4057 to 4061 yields -2.3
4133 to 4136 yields -1.6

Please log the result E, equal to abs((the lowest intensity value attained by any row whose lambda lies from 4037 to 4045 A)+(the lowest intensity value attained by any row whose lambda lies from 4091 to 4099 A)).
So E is 62.8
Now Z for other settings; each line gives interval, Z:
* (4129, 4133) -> -1.0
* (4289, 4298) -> -0.7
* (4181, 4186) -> -1.0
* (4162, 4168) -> 0.9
